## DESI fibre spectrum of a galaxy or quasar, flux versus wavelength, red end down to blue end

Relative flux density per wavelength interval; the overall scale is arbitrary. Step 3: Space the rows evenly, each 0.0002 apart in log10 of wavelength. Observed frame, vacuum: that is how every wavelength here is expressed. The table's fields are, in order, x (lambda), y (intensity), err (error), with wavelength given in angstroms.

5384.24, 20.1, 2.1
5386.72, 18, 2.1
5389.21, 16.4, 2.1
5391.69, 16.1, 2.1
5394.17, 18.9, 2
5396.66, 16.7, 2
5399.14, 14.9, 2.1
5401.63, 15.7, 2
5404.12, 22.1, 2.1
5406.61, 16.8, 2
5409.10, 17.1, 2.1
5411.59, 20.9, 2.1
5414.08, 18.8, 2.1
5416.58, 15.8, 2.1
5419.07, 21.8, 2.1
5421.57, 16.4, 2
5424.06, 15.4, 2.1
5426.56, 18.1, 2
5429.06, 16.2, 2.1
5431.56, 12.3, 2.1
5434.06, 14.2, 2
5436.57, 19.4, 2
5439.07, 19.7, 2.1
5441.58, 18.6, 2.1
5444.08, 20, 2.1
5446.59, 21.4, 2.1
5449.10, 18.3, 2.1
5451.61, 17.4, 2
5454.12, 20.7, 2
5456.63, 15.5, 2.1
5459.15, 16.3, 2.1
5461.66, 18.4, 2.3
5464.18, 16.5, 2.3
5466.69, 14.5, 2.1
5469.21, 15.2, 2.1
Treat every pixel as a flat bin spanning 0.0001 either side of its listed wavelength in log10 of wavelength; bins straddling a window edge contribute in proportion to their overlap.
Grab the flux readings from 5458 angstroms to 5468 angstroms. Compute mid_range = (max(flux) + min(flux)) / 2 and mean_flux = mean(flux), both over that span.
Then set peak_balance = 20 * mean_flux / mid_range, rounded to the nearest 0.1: 20.0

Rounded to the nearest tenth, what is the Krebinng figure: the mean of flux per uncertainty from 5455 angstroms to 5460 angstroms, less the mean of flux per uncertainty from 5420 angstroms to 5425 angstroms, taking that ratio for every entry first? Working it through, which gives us -0.2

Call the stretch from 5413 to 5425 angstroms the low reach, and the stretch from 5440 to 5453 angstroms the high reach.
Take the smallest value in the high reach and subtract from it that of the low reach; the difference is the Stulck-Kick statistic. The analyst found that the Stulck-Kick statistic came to 2.0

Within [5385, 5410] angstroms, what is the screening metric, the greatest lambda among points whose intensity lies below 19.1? 5409.10 angstroms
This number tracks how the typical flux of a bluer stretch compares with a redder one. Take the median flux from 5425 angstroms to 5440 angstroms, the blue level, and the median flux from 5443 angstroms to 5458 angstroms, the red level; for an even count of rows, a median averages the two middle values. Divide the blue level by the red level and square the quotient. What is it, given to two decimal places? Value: 0.80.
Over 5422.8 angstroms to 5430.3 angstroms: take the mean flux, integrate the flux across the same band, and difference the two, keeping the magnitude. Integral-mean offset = 108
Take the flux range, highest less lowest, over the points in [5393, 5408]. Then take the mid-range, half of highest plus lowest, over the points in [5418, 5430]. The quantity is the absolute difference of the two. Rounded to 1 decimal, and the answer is 11.4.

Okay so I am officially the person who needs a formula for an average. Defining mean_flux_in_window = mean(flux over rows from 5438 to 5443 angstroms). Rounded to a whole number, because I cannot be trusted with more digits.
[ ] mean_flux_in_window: 19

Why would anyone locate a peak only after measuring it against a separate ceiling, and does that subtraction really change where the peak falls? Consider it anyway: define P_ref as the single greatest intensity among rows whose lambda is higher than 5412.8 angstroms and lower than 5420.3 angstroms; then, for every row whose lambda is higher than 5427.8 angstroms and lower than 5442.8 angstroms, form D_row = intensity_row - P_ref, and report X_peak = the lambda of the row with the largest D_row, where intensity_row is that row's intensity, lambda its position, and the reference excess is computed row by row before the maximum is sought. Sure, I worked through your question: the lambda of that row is 5439.07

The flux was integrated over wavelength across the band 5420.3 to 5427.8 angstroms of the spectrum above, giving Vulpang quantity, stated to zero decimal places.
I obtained 125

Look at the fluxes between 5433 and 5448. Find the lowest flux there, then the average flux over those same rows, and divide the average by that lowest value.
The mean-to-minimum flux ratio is 1.33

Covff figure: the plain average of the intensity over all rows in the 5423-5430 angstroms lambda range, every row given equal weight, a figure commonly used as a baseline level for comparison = 16.6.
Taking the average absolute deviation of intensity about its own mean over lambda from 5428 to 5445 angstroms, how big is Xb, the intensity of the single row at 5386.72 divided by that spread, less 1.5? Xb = 5.6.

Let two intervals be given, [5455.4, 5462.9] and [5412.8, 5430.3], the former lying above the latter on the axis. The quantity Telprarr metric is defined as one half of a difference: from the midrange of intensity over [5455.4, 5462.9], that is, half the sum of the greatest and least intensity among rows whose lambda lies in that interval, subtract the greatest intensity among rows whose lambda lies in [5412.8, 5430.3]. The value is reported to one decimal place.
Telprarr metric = -2.4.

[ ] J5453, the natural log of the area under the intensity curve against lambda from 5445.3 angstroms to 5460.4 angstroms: 5.6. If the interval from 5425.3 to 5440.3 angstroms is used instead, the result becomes 5.5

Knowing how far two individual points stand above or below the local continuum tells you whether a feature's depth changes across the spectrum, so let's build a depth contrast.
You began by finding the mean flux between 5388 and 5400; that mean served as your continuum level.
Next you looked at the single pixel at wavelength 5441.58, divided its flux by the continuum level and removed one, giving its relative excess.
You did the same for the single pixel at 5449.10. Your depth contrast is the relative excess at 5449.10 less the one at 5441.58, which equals -0.02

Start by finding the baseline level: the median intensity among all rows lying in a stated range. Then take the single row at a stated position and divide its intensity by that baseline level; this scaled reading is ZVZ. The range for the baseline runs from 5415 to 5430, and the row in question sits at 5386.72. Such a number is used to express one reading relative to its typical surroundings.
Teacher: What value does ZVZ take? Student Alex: 1.10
